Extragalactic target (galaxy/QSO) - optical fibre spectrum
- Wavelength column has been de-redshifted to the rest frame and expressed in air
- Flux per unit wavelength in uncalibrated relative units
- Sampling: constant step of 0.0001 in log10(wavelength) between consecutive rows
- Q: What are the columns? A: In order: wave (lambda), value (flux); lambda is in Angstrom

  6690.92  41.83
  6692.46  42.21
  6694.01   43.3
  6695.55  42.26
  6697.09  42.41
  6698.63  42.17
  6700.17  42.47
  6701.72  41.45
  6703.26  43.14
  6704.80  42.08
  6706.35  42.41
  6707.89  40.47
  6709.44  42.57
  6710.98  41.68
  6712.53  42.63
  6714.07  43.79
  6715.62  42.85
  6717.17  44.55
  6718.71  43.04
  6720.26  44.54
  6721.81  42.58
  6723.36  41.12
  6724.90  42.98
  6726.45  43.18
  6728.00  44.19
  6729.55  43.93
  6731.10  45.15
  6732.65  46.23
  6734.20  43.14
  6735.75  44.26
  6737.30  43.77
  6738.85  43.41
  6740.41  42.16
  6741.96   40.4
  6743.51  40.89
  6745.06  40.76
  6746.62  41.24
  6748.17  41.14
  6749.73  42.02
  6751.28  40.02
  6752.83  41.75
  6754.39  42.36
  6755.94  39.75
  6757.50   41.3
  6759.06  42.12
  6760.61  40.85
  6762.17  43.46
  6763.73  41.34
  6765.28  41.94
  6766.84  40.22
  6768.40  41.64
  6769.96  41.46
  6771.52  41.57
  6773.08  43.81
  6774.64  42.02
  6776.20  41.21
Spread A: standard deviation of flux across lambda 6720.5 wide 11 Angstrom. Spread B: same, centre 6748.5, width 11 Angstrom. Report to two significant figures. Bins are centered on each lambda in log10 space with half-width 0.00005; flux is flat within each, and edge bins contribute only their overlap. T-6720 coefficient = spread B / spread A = 0.56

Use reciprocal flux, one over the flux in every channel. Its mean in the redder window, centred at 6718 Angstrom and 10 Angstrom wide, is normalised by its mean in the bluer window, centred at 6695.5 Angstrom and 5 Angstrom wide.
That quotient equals 0.98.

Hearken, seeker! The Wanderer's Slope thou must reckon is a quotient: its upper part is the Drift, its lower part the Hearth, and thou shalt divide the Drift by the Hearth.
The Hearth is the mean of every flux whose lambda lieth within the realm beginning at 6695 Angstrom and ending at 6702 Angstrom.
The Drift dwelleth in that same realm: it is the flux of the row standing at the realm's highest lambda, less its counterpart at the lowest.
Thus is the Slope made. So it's -0.019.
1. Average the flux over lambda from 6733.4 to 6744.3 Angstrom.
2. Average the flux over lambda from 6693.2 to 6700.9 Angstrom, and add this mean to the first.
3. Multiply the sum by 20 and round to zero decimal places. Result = 1702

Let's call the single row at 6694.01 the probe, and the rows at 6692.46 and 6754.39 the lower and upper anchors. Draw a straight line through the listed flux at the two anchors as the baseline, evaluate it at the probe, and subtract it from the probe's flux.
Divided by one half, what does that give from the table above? 2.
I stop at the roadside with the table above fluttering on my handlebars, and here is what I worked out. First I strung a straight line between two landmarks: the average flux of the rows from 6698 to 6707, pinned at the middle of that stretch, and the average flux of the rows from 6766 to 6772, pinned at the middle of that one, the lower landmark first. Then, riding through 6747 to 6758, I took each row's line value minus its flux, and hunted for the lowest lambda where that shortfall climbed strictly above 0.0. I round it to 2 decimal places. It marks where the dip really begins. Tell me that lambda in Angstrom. 6748.17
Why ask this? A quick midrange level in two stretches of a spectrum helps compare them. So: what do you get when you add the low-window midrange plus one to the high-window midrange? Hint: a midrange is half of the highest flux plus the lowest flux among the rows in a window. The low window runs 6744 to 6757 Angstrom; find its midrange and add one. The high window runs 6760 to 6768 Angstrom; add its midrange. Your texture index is 84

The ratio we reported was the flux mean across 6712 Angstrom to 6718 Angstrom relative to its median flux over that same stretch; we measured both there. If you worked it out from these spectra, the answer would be 1.00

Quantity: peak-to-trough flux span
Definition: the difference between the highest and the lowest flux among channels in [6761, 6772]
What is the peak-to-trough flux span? 3.24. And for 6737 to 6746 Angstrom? 3.37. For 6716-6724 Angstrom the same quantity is 3.43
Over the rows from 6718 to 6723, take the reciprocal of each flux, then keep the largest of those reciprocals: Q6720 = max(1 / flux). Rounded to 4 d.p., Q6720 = 0.0235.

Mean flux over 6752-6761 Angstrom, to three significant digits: 41.4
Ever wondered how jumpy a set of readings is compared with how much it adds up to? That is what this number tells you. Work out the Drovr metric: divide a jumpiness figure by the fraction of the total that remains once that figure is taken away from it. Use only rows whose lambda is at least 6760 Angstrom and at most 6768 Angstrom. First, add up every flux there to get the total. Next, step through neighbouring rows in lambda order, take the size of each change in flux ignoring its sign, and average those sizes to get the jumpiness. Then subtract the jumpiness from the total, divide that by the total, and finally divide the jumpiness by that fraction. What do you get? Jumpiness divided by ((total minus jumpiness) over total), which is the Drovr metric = 1.78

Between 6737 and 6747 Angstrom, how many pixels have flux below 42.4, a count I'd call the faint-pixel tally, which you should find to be 5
